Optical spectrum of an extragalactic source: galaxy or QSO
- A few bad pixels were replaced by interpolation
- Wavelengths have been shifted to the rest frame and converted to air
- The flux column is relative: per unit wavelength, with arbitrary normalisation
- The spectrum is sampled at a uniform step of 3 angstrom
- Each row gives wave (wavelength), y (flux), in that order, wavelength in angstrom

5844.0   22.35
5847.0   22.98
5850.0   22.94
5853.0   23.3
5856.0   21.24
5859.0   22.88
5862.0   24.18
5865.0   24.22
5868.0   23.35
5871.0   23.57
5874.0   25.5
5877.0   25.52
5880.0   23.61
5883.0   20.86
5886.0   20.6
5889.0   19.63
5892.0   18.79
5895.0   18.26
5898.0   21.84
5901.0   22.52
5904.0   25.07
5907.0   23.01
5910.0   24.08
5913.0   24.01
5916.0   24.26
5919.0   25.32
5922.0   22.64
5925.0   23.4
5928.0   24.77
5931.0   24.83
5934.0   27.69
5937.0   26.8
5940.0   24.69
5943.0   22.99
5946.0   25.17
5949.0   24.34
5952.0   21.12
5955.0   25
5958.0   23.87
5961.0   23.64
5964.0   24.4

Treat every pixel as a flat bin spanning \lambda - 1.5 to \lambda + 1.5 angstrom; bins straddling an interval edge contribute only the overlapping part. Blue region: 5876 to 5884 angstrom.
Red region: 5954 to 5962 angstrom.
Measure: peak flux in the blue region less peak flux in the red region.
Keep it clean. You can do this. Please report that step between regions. 0.5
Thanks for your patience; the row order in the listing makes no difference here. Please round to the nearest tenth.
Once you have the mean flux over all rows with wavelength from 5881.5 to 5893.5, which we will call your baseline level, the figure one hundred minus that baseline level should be 80.0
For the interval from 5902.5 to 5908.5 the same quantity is 76.0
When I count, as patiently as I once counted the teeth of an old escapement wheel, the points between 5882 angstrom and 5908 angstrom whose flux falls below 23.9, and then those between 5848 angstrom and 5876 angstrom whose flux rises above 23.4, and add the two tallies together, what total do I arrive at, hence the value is 12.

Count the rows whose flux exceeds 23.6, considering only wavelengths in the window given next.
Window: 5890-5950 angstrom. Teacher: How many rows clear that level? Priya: 12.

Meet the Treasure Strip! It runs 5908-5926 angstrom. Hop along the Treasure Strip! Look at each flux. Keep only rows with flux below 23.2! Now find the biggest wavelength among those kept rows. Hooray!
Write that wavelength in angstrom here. 5922.0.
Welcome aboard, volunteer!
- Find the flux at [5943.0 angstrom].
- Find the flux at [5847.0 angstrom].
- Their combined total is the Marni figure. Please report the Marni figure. 46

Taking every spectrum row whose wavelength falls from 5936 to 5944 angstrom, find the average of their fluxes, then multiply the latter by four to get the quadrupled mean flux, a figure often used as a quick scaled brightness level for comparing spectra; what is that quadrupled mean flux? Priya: 99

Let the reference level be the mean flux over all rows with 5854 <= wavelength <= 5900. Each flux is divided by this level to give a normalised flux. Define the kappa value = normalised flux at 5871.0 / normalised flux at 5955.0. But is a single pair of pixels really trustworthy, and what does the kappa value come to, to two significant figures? 0.94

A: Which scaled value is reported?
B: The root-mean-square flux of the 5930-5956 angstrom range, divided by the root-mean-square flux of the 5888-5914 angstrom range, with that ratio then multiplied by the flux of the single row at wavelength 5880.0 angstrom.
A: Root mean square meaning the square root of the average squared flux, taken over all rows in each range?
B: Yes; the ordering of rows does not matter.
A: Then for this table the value 26.6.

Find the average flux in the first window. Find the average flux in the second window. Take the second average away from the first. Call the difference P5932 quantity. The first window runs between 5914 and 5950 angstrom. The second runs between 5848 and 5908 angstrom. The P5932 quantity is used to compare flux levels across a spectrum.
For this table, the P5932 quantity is 2.2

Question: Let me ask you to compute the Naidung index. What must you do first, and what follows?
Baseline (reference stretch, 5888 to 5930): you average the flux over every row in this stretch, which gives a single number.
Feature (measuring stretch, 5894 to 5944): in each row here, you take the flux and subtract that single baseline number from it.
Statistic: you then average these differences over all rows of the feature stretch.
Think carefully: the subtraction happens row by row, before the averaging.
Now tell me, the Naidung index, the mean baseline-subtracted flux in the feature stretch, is 1.2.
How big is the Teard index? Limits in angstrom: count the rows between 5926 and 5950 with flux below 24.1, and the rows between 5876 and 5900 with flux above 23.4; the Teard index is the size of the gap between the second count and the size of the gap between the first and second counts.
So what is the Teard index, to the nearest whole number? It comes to 1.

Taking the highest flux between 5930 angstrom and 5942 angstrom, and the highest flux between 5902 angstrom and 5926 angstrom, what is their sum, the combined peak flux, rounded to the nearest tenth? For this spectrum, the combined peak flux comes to 53.0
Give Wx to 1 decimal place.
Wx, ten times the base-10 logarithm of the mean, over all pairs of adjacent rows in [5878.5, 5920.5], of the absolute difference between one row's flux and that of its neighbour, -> 1.1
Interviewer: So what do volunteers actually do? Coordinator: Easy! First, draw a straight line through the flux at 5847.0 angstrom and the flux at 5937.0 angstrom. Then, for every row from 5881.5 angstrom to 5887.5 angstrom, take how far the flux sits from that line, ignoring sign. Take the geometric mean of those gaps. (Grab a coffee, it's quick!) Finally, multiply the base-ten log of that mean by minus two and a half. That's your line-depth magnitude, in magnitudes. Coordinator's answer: -1.5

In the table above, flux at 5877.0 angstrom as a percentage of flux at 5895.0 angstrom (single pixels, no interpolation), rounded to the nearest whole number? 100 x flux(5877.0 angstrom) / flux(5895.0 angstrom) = 140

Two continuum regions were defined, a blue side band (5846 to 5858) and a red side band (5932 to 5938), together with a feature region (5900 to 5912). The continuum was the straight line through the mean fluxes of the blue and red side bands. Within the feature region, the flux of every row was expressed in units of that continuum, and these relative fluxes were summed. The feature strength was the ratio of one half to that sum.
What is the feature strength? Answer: 0.135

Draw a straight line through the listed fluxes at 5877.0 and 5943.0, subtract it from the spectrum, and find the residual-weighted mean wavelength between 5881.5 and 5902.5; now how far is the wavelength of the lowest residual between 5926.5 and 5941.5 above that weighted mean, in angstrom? 36.9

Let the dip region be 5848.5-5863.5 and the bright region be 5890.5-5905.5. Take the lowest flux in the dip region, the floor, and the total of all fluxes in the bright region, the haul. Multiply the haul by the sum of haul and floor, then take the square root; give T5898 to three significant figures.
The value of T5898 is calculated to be 117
